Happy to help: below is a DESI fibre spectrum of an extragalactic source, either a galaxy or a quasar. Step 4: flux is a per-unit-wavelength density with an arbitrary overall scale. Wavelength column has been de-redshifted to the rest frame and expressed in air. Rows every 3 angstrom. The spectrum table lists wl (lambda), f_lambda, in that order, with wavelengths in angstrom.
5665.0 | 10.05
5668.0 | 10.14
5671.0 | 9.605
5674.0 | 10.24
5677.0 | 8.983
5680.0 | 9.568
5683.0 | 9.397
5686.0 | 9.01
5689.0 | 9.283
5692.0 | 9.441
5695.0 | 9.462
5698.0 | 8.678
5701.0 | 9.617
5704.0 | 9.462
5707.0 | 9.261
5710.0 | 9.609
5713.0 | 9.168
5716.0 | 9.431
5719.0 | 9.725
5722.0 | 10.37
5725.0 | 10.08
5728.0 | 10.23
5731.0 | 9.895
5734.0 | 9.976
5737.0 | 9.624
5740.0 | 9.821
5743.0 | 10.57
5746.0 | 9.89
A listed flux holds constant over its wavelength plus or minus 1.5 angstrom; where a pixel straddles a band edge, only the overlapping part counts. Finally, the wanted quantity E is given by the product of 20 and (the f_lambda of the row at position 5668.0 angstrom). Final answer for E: 203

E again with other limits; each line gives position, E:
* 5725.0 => 202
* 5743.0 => 211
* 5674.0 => 205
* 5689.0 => 186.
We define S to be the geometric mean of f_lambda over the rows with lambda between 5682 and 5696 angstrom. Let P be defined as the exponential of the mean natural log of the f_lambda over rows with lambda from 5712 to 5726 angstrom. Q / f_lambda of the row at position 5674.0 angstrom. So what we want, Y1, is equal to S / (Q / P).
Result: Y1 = 8.9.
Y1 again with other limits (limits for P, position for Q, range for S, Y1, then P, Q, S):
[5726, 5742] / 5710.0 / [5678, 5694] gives 9.6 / 9.91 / 9.609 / 9.3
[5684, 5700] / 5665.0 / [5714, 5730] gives 9.1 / 9.17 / 10.05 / 10.0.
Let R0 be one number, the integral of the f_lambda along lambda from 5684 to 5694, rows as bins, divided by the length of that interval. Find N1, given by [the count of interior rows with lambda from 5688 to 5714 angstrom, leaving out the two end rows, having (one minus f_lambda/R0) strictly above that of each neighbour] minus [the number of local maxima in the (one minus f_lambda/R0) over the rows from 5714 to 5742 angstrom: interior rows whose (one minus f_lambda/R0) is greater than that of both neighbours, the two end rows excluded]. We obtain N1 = -1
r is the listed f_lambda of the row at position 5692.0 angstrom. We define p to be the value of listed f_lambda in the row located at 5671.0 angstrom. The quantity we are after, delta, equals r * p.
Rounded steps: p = 9.605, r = 9.441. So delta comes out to 91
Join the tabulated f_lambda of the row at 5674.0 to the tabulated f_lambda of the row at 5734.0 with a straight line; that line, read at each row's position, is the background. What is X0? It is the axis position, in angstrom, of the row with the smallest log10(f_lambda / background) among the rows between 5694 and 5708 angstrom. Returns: 5698.0 angstrom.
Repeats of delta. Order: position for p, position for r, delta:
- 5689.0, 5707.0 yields 86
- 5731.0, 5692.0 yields 93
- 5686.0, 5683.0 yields 85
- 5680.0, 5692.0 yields 90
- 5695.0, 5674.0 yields 97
